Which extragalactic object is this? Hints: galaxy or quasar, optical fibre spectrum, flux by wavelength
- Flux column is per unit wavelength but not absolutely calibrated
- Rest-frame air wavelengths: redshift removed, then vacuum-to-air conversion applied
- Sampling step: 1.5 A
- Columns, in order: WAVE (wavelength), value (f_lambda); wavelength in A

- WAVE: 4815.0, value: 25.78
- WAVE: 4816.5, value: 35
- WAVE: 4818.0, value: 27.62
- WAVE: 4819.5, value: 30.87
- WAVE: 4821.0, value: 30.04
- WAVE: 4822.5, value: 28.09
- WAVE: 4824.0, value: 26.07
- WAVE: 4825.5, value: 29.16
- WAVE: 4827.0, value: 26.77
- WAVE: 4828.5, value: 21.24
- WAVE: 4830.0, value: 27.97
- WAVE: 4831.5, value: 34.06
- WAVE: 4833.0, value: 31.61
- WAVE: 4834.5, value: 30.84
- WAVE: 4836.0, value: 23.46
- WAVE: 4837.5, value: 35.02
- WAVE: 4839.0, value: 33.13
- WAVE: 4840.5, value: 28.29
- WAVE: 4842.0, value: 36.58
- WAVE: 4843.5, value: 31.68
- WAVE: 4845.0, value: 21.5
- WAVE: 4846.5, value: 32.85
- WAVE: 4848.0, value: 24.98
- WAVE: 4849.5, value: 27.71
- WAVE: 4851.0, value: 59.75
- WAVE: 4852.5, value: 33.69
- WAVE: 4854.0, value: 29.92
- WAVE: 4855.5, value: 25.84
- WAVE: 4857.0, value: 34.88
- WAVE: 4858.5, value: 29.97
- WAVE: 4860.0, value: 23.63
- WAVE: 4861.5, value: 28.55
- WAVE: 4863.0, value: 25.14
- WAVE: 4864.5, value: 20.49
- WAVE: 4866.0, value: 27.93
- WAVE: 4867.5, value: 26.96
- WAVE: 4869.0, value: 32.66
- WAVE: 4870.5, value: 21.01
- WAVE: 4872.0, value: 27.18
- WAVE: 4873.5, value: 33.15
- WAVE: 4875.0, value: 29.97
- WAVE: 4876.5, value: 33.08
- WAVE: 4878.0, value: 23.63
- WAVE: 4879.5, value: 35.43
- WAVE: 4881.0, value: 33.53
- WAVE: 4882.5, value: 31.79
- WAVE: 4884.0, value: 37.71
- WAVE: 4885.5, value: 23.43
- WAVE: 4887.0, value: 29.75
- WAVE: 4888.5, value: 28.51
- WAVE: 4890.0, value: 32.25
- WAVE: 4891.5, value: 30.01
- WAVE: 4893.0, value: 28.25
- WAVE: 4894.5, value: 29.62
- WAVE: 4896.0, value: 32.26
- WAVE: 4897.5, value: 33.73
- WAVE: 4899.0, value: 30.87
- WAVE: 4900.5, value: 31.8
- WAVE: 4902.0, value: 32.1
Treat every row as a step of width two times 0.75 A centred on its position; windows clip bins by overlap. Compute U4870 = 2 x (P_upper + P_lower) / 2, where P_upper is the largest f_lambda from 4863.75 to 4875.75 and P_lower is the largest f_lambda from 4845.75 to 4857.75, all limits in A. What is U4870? 92.9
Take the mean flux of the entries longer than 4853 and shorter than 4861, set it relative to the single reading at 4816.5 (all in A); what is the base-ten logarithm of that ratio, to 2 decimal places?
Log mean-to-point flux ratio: -0.08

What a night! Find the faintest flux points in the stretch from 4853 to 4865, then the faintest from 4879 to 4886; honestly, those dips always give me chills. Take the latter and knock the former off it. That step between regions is 3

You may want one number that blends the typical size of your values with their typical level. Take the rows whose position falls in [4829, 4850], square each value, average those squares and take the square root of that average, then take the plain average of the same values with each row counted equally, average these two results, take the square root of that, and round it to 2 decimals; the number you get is 5.49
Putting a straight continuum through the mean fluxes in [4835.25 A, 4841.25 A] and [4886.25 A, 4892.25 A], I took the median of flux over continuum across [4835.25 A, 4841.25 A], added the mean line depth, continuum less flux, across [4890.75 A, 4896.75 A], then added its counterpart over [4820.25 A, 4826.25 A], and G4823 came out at 3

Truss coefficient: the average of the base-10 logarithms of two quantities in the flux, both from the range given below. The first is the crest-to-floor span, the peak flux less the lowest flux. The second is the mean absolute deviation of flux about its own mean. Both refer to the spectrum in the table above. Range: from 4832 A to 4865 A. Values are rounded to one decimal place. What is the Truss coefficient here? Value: 1.1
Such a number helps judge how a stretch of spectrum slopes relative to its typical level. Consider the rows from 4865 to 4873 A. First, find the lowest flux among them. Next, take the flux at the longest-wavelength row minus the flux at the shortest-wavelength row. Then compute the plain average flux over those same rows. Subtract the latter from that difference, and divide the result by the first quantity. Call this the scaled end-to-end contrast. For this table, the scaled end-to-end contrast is -1.3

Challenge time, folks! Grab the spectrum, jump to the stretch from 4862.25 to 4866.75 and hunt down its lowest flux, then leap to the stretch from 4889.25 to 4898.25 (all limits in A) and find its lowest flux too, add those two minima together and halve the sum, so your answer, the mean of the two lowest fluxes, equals 24.4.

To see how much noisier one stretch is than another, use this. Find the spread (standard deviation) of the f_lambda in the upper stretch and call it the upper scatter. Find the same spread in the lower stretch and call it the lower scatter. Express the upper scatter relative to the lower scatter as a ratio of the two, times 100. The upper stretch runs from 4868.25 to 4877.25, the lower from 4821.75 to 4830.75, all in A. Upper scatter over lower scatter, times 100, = 169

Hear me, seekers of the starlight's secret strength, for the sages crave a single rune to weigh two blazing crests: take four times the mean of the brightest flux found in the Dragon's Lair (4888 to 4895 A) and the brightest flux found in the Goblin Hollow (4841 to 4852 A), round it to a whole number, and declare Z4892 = 184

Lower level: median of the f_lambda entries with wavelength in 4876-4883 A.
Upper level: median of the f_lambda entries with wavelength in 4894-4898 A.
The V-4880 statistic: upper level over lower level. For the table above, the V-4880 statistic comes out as 0.98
